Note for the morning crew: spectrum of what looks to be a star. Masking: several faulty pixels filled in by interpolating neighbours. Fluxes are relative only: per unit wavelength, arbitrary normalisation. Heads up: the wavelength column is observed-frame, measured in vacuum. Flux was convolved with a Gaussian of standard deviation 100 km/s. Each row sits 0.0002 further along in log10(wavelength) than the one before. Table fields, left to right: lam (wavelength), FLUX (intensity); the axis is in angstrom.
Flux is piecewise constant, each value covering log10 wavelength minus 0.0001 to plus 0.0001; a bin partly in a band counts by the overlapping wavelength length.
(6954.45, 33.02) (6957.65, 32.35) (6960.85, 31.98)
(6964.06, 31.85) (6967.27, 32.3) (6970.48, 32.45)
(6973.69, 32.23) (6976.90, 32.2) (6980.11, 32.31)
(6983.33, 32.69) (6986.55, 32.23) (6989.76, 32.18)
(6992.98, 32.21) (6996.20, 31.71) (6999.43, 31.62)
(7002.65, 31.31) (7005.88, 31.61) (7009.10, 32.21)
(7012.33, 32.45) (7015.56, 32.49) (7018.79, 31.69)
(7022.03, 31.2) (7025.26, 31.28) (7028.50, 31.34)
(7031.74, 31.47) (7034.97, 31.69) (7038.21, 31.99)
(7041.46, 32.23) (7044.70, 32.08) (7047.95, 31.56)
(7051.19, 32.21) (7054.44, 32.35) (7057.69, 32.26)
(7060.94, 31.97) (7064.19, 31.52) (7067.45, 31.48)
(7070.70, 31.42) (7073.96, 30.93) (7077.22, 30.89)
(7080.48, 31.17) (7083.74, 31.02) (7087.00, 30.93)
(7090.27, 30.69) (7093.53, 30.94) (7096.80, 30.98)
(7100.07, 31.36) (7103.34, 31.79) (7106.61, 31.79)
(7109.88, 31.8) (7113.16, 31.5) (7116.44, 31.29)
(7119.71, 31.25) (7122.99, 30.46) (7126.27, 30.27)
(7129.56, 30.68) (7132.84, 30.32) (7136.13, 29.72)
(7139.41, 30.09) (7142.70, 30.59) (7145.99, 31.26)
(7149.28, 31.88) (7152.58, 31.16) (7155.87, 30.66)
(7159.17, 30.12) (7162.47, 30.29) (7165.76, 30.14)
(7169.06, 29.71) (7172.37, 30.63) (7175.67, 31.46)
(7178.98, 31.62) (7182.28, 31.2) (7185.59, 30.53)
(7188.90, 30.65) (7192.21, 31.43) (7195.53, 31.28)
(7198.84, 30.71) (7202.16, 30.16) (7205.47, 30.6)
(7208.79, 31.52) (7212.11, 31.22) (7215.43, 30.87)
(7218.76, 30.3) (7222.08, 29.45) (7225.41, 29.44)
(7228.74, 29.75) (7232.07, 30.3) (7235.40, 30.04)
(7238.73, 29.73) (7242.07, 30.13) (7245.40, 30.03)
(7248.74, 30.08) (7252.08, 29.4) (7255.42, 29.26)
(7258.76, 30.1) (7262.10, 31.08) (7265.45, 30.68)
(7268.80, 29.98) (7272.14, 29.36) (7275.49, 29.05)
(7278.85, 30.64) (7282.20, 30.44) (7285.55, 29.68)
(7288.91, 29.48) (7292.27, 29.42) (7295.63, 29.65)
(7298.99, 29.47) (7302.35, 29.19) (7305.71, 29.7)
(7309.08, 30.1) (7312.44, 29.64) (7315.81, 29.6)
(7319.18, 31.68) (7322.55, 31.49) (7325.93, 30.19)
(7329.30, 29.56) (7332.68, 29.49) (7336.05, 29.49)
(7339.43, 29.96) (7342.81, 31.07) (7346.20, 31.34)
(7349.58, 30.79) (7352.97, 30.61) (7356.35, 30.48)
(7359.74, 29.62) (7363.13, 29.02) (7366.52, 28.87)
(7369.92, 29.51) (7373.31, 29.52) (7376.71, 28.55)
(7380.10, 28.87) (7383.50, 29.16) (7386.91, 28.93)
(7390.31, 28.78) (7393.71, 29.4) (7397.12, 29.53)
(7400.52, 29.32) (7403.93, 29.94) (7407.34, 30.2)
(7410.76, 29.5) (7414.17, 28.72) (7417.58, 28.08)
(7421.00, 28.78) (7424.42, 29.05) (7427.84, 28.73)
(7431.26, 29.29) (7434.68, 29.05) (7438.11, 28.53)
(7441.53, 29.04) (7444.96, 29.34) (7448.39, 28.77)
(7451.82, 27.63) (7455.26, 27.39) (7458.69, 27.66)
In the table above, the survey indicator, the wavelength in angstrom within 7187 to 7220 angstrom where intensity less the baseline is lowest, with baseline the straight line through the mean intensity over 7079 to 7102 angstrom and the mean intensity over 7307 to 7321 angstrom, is 7202.16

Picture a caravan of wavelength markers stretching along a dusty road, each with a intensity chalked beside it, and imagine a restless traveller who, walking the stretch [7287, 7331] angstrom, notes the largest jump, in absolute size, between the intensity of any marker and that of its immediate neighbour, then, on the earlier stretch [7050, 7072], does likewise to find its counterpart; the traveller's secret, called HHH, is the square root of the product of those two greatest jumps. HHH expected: 0.97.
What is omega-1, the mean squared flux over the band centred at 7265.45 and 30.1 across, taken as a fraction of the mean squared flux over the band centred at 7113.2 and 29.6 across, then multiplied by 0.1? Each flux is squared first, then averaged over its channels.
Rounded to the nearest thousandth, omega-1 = 0.092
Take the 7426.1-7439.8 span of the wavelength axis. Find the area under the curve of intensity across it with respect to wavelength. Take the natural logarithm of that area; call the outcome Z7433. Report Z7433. 5.981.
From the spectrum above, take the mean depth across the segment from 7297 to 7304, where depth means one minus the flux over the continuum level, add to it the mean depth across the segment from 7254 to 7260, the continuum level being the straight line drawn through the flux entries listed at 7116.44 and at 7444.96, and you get 0.054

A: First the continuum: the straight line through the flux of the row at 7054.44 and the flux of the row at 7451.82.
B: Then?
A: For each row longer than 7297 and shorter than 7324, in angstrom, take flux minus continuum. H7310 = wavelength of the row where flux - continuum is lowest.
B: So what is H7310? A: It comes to 7302.35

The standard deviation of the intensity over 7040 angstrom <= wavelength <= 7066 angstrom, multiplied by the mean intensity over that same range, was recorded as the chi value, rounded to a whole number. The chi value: 10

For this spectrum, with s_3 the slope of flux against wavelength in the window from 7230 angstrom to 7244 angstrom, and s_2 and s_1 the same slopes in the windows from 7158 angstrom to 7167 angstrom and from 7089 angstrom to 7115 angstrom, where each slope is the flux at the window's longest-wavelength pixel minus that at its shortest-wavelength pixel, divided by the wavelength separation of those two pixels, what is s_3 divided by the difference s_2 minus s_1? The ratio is 0.5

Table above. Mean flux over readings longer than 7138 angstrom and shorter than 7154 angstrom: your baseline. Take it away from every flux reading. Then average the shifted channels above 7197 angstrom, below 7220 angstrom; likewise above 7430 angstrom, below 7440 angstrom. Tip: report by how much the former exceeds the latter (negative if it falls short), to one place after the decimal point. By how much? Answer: 1.8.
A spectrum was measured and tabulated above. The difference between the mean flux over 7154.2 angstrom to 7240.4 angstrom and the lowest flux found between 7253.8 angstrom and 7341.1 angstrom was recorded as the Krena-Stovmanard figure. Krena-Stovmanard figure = 1.48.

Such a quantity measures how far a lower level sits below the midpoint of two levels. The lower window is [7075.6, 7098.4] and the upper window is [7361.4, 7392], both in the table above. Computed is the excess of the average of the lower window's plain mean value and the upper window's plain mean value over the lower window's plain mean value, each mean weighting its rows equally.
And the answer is -0.96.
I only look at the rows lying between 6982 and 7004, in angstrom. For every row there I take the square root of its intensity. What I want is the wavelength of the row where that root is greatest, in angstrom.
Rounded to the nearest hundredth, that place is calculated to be 6983.33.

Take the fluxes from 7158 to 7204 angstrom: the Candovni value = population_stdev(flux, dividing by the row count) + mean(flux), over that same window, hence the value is 31.3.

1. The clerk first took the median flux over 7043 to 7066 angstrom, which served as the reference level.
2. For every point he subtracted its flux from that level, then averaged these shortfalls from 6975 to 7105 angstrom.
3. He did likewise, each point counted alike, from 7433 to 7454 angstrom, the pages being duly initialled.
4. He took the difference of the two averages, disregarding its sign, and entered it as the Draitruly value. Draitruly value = 3.0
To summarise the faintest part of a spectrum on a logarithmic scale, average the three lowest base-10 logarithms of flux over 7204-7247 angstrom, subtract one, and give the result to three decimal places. 0.470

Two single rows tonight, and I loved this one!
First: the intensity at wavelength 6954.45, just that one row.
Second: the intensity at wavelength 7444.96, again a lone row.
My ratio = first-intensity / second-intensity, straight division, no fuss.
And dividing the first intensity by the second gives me 1.13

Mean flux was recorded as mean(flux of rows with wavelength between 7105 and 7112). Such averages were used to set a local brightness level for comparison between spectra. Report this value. 31.8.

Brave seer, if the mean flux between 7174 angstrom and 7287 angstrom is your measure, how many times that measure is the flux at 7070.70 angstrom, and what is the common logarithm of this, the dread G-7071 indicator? 0.015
